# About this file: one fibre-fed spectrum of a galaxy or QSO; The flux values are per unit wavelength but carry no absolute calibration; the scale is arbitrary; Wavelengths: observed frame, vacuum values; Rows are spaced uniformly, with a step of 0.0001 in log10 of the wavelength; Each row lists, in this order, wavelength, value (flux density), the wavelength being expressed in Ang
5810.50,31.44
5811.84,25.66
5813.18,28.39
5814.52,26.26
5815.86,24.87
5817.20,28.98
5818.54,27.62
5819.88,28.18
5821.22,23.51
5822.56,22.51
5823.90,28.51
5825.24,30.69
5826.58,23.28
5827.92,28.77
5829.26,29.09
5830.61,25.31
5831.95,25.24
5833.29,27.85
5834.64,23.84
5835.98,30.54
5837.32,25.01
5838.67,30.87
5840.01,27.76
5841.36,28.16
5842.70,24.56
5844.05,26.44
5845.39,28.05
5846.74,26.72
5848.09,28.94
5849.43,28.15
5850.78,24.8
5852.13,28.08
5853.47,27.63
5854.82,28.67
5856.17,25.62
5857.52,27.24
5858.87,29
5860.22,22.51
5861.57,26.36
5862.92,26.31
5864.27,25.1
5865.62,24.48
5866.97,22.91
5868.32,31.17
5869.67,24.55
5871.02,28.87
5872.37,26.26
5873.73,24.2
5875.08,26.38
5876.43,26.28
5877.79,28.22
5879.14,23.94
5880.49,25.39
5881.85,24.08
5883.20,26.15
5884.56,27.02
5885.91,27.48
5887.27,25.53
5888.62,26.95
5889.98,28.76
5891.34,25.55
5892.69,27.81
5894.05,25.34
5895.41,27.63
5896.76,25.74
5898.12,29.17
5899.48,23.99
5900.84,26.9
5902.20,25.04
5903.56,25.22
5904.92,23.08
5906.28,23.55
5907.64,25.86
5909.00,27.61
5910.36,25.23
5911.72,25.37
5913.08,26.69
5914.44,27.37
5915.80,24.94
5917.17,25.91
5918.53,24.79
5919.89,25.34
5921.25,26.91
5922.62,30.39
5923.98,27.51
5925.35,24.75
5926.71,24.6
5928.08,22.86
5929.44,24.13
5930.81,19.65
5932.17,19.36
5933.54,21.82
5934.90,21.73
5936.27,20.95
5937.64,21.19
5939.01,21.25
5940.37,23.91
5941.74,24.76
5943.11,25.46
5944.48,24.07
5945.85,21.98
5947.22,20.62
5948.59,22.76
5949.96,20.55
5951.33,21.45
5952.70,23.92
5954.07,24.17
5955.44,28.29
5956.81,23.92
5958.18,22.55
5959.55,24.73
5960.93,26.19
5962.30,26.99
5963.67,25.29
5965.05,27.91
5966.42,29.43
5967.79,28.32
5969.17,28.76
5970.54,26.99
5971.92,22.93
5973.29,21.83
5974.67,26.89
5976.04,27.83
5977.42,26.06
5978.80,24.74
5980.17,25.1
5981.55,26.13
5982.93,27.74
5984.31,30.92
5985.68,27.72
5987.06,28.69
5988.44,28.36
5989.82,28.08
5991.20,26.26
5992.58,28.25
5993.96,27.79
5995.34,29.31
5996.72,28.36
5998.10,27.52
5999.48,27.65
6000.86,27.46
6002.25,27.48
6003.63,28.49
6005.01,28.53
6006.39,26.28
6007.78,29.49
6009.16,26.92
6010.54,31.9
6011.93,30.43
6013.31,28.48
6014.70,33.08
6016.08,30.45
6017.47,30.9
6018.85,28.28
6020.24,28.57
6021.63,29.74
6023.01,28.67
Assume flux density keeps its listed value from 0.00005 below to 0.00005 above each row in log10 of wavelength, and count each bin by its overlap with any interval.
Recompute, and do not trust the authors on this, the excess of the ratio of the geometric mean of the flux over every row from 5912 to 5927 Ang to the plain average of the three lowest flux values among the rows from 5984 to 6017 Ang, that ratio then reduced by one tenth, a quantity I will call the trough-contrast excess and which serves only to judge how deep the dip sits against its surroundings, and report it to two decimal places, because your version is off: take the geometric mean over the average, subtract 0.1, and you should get 0.89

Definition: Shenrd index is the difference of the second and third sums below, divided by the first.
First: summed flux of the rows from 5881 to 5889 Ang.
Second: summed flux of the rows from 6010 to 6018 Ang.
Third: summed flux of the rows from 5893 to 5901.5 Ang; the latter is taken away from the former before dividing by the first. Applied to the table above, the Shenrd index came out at 0.168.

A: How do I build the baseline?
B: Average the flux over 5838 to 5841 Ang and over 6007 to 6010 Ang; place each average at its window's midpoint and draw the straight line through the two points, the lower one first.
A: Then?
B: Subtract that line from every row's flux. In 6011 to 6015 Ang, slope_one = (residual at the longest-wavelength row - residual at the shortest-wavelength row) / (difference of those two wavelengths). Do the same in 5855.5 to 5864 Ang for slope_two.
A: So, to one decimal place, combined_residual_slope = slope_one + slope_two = 1.1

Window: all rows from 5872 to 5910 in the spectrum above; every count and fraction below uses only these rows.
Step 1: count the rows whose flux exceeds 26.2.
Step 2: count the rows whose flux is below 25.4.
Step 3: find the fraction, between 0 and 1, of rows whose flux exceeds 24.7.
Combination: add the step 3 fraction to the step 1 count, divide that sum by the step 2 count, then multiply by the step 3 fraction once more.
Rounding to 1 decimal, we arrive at 1.1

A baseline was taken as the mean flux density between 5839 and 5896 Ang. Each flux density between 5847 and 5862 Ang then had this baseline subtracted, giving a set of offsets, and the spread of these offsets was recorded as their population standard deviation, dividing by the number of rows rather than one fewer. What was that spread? 1.93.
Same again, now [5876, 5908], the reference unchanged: 1.62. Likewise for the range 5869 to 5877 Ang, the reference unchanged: 1.52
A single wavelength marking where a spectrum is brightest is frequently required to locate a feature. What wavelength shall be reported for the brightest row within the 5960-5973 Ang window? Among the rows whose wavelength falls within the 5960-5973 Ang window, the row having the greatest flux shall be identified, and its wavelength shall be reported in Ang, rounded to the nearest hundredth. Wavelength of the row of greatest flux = 5966.42 Ang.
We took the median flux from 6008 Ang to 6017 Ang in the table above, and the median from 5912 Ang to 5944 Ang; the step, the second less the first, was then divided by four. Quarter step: -1.4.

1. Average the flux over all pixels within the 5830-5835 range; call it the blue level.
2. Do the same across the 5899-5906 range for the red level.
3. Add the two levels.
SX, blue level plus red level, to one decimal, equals 50.4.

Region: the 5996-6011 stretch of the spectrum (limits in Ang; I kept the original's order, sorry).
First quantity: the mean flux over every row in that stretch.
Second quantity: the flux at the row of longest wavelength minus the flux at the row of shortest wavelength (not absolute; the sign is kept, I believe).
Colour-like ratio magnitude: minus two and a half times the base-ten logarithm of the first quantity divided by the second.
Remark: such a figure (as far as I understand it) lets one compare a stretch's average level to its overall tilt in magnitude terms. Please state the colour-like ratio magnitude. -2.3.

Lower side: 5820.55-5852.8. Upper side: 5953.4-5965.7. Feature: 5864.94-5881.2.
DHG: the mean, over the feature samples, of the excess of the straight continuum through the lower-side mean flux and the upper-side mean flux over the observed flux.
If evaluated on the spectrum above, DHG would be 0.48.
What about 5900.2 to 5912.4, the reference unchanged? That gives 0.84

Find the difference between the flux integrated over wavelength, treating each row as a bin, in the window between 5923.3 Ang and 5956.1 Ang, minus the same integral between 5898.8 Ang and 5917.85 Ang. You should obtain 269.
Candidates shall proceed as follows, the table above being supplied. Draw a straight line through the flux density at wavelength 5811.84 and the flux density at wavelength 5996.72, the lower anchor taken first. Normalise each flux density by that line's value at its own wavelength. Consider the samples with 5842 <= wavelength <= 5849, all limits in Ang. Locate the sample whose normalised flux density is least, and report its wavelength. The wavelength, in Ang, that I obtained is 5842.70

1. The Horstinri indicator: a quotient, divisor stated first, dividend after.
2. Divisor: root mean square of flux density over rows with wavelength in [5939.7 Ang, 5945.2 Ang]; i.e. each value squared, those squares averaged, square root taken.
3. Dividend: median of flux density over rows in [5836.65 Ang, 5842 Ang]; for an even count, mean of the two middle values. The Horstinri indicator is 1.14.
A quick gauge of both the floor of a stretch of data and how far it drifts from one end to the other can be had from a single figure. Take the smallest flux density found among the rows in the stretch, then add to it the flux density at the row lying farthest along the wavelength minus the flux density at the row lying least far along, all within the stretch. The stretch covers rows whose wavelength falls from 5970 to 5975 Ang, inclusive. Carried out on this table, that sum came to 22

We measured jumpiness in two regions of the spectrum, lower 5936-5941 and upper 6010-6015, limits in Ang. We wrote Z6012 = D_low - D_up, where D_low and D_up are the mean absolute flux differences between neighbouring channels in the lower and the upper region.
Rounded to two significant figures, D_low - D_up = -1.7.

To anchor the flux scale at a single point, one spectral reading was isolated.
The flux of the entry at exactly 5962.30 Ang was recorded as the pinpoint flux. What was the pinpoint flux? 26.99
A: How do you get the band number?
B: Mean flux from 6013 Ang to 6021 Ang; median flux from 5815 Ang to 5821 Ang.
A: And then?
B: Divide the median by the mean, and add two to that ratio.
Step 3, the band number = 2.93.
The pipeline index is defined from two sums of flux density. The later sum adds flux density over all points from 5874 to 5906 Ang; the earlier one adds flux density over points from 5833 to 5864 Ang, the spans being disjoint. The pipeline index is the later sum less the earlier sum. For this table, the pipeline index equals -21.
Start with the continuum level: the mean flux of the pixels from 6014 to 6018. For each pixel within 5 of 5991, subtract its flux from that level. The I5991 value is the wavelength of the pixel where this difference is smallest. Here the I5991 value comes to 5995.34 Ang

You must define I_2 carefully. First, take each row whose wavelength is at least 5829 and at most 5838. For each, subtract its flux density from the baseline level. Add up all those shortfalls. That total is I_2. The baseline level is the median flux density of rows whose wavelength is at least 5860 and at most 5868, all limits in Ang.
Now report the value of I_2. -13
